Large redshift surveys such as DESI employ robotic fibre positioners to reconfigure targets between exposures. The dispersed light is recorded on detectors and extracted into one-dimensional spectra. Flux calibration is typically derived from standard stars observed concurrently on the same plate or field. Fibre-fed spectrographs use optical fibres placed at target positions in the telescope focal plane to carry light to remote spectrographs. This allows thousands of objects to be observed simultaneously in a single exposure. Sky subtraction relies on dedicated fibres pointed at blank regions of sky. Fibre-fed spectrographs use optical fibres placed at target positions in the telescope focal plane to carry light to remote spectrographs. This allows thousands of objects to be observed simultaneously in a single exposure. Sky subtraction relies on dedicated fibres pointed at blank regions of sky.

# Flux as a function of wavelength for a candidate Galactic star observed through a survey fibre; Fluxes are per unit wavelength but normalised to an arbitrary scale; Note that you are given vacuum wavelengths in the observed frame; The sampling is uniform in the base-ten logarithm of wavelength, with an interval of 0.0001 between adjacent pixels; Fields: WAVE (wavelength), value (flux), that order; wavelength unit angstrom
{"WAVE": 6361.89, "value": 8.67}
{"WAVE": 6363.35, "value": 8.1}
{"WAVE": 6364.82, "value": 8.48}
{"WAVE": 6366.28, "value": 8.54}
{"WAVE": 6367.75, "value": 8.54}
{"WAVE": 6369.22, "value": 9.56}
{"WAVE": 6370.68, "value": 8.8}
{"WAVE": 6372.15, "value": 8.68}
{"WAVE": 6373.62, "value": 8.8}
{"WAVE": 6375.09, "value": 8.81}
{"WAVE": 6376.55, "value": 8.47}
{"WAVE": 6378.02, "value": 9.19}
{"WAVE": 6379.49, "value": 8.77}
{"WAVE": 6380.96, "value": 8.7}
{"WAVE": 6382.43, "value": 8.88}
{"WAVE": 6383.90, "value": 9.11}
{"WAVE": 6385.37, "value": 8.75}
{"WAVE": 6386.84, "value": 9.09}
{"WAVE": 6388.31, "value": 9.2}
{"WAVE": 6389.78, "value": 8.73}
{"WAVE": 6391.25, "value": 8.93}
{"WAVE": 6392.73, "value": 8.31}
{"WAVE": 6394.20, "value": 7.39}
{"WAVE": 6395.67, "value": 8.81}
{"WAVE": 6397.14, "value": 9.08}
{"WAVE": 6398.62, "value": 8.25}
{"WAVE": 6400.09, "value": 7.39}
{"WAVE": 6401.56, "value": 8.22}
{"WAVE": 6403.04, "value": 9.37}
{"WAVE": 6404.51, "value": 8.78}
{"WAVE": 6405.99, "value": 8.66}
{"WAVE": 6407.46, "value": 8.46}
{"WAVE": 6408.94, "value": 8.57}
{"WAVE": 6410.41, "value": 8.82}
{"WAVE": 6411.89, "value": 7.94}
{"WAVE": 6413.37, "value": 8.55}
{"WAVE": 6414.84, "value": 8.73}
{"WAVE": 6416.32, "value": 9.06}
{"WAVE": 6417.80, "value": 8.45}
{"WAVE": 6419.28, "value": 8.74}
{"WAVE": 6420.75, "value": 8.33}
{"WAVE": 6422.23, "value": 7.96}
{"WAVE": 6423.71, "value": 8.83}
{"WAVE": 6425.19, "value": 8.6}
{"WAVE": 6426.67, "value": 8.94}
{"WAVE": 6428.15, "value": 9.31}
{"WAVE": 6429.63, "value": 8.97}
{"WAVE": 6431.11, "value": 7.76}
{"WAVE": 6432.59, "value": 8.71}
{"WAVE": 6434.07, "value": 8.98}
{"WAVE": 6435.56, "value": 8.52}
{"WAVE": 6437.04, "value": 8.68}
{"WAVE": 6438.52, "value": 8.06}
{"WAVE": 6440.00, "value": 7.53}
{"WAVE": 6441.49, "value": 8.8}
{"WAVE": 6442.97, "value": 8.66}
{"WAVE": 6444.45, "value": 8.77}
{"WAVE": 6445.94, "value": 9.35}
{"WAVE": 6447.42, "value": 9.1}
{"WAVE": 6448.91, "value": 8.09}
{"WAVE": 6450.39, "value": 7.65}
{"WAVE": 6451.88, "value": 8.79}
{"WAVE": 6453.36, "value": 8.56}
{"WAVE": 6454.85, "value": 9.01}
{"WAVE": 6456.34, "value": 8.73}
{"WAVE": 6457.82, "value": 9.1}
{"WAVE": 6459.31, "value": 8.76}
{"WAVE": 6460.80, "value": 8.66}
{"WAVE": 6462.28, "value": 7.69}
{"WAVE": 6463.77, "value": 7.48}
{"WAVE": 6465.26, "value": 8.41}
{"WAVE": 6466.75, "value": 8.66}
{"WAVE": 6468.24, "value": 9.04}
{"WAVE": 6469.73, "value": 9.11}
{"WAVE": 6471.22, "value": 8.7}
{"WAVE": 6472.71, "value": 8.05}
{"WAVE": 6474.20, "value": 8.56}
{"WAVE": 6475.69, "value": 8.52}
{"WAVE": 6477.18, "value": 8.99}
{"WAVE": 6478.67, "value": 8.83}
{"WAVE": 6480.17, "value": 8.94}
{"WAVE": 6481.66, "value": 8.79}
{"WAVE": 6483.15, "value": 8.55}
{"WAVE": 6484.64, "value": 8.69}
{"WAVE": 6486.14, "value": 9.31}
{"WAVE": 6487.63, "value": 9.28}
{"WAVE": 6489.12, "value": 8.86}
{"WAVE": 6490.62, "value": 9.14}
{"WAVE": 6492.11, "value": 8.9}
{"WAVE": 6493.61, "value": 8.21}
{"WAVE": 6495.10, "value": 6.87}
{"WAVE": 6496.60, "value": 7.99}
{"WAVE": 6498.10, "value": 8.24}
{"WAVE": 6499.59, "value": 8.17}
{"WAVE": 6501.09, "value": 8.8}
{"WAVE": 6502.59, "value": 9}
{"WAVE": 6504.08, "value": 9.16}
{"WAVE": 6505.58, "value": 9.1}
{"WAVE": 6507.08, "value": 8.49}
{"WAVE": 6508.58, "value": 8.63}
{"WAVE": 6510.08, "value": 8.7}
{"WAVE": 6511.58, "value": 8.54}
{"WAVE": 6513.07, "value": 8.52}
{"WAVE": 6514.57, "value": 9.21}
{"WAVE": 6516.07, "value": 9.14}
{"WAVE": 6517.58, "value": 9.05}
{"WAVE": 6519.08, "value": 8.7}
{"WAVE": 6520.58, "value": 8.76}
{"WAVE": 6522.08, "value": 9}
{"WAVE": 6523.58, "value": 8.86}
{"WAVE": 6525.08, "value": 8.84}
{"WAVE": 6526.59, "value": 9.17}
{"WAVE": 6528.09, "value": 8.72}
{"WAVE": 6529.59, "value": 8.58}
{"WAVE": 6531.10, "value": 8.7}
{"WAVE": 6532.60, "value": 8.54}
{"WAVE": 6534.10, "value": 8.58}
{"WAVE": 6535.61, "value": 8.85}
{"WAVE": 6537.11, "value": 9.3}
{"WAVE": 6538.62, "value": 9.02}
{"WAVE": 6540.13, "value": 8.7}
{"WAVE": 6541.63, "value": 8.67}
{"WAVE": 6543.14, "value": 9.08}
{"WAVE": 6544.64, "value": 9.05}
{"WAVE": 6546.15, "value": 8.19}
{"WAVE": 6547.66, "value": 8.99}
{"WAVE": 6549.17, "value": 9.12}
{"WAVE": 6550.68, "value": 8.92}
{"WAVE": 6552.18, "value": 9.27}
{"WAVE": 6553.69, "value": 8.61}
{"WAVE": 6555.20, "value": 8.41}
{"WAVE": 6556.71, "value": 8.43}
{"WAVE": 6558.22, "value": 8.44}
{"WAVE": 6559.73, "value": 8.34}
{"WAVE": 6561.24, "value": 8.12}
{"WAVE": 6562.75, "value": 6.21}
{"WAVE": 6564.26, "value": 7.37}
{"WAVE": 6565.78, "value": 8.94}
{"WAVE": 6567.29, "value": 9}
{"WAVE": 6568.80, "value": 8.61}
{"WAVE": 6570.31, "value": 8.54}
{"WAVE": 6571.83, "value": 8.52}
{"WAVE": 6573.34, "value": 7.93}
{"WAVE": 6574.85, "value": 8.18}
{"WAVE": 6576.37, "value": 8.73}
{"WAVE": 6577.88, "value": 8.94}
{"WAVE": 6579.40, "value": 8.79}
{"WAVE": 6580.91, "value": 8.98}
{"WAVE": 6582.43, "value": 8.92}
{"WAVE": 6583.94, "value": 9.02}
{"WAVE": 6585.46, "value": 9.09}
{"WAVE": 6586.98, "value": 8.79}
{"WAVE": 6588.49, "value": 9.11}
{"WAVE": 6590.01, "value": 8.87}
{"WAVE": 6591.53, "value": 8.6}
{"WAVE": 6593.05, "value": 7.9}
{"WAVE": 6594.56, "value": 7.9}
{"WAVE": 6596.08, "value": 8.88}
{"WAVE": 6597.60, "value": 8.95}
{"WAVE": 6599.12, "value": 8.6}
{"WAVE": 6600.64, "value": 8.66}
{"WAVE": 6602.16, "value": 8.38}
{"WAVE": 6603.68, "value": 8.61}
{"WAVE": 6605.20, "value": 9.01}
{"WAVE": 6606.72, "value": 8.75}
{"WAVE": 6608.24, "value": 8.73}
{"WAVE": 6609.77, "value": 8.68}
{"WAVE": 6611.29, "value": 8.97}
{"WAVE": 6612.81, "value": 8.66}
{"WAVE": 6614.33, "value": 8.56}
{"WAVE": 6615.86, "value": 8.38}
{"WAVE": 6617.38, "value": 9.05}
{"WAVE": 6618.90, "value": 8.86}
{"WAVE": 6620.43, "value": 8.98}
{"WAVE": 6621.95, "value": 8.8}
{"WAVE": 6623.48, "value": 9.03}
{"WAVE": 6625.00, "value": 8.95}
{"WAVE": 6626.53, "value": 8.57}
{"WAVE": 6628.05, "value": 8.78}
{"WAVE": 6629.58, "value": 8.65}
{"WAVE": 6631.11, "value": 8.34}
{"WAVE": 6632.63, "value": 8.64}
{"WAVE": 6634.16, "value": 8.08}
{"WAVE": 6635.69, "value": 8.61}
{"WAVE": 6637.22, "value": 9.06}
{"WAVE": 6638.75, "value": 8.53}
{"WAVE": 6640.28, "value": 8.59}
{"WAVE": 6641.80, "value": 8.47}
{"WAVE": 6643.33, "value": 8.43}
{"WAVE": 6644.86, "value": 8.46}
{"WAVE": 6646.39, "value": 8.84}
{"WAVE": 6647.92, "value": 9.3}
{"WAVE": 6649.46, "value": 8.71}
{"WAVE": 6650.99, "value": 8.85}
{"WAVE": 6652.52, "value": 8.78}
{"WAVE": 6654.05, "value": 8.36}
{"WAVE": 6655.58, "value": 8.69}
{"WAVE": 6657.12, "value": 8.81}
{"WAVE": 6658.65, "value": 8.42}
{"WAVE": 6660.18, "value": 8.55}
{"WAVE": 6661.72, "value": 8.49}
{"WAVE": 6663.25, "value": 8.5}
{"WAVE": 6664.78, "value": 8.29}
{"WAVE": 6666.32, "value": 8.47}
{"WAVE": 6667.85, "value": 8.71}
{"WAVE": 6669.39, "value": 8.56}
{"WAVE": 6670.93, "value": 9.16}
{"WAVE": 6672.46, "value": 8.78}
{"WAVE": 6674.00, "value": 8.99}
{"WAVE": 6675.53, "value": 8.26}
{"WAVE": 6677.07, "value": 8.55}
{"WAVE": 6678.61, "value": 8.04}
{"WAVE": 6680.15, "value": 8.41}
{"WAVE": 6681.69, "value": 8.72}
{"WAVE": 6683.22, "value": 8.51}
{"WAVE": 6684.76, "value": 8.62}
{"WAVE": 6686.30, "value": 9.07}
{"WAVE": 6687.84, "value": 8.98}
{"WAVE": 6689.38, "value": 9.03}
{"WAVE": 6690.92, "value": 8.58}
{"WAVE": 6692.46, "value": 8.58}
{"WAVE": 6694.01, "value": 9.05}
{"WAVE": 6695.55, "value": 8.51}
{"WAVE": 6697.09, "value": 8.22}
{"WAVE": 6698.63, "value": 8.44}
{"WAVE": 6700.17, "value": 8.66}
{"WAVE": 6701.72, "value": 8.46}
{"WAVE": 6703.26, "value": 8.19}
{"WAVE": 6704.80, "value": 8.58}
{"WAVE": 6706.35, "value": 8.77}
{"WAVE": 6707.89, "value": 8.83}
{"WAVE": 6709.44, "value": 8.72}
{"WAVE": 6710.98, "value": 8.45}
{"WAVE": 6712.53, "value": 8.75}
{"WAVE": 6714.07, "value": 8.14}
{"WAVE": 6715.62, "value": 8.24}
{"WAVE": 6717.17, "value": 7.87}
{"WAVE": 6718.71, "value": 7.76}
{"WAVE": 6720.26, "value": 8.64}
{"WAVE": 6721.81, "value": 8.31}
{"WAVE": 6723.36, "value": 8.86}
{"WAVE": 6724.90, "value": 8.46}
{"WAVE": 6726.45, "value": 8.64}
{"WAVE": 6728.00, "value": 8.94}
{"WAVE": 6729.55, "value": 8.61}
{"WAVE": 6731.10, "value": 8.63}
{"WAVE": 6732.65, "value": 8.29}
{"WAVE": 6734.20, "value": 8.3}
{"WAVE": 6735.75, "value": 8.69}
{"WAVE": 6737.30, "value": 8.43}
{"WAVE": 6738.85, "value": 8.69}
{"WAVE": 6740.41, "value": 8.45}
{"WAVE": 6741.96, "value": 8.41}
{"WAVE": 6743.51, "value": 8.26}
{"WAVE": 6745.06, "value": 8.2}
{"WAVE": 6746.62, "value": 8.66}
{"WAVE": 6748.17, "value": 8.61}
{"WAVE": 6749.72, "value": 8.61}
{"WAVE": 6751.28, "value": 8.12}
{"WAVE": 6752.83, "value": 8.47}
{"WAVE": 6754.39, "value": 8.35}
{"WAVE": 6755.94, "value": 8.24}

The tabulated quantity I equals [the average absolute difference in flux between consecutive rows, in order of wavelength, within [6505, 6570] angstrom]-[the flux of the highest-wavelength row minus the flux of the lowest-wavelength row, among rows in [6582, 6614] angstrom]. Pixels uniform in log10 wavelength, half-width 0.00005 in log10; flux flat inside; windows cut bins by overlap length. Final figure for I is 0.6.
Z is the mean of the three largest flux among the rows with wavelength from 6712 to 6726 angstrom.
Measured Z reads 8.75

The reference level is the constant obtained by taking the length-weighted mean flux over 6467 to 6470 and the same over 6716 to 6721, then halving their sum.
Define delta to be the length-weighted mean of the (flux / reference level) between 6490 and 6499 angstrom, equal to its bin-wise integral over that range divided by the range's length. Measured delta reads 0.96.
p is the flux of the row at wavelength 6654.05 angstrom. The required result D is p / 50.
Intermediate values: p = 8.36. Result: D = 0.167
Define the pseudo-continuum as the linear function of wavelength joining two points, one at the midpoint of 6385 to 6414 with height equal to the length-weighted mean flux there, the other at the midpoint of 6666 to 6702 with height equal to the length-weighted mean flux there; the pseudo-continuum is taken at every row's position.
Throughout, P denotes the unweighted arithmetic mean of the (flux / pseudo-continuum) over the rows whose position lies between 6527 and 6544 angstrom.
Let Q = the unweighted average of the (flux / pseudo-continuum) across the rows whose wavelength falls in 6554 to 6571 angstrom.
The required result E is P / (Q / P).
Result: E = 1.10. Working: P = 1.02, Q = 0.95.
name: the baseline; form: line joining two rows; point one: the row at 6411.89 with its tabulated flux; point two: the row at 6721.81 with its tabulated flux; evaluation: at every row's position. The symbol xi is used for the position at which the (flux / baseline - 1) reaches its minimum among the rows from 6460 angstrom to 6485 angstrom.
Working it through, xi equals 6463.77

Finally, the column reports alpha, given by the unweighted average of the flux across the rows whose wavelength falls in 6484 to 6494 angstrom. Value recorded 8.91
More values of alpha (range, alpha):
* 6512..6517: 8.96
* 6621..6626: 8.93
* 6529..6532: 8.64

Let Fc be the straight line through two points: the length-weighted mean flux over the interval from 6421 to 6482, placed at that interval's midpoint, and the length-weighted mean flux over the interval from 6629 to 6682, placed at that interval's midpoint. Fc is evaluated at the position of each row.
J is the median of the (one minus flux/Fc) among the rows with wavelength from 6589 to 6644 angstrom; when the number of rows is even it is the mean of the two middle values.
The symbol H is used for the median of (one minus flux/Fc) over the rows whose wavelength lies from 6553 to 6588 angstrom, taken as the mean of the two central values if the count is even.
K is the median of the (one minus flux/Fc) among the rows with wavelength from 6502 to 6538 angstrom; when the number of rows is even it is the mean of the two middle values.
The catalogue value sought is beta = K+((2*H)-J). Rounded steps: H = -0.001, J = -0.006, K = -0.023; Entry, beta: -0.02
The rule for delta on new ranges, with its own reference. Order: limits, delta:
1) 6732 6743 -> 0.99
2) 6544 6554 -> 1.04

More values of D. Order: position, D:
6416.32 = 0.181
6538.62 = 0.180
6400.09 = 0.148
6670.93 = 0.183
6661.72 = 0.170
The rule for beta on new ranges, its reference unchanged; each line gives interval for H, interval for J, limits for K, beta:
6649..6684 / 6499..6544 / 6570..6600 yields 0.01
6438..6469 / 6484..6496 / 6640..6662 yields 0.02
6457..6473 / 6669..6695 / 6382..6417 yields -0.03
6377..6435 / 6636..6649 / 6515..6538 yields -0.07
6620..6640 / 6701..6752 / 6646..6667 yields -0.03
